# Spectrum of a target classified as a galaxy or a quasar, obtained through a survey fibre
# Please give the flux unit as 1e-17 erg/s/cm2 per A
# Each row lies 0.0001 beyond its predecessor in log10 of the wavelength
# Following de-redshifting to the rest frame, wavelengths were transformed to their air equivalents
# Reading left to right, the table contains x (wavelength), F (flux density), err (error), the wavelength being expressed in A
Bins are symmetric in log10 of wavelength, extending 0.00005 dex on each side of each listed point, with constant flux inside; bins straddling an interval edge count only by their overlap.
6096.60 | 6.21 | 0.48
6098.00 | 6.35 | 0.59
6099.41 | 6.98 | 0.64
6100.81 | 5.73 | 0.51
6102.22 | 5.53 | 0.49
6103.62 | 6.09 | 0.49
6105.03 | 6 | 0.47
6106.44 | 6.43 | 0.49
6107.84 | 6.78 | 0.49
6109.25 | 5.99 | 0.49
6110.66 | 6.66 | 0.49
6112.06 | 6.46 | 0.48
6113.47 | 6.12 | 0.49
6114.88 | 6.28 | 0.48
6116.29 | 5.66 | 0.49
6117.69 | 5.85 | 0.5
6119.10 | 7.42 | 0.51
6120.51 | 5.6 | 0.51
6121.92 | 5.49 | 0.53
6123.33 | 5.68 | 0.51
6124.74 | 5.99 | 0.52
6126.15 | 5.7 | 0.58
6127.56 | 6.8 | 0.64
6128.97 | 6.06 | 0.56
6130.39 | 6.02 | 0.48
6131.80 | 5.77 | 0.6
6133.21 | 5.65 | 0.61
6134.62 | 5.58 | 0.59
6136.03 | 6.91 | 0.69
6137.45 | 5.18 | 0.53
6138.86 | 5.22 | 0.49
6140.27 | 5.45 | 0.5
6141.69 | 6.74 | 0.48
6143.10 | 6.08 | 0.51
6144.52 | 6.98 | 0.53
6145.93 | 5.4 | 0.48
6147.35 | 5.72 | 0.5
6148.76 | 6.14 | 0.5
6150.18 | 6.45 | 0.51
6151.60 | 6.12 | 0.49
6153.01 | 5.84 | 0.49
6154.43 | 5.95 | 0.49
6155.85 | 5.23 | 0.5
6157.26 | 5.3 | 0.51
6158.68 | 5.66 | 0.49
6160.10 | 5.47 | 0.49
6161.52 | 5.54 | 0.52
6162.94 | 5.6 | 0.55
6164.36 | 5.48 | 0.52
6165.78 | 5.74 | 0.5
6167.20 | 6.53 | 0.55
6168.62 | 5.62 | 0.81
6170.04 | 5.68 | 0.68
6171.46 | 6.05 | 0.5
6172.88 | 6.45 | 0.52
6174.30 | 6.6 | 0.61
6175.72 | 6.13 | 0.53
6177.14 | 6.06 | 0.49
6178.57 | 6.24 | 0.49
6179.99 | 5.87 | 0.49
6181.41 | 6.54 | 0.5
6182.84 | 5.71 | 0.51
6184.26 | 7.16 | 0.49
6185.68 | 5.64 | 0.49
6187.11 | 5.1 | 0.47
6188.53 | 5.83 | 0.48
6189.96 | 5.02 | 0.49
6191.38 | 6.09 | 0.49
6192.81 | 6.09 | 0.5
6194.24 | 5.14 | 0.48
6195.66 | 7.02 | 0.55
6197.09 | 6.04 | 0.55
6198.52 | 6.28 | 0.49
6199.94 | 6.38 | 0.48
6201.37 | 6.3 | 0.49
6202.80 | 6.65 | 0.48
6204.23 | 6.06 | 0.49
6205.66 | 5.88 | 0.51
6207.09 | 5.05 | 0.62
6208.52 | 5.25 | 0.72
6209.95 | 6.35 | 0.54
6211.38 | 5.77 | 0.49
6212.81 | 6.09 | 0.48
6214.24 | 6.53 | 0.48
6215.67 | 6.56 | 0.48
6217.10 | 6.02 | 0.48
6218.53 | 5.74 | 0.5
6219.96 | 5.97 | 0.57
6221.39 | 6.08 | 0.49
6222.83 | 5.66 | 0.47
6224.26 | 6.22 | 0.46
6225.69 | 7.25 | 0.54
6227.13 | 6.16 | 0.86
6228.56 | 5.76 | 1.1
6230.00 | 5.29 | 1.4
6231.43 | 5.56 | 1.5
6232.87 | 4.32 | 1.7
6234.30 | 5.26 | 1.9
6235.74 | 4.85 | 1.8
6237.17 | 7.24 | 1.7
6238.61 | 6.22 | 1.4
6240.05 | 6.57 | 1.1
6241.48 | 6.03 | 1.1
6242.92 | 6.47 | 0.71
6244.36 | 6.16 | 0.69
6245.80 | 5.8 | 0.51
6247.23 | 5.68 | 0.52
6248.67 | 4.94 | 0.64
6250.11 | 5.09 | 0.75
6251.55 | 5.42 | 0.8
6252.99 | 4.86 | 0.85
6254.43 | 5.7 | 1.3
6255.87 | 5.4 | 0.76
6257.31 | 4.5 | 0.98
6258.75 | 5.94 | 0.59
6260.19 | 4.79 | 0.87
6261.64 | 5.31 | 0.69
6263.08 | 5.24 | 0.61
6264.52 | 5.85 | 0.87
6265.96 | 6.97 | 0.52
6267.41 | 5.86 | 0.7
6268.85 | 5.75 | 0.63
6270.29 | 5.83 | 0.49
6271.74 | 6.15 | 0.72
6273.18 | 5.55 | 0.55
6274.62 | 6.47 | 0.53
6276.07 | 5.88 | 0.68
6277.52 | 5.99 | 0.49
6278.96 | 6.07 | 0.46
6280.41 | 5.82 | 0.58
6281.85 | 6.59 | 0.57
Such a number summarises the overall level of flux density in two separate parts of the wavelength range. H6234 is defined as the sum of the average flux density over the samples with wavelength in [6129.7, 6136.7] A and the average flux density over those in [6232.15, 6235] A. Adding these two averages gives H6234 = 10.8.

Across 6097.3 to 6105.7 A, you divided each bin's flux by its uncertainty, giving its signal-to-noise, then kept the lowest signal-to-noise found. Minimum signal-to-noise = 10.8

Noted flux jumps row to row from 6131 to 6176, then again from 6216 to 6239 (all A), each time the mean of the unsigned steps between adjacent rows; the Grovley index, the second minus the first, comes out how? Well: 0.25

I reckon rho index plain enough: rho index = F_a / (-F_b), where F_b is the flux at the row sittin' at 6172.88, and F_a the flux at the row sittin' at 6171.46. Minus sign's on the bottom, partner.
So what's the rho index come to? -0.94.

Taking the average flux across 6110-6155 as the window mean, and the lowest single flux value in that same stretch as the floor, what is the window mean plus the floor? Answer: 11.21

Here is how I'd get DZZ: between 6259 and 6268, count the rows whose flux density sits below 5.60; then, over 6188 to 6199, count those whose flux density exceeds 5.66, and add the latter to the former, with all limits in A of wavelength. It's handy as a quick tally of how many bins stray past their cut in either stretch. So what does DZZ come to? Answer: 9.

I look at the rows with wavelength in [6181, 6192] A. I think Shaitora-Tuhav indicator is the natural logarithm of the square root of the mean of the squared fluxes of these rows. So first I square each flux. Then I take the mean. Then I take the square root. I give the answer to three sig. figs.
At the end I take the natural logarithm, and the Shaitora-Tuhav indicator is 1.78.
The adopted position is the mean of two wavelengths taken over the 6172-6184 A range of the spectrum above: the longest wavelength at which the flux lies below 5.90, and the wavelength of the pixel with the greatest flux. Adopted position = 6178.6 A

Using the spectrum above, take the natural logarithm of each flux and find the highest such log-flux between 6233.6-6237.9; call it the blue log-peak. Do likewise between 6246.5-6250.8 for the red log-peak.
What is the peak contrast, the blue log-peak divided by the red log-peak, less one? 0.14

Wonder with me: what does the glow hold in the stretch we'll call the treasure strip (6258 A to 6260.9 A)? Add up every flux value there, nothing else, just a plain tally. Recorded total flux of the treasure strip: 10.7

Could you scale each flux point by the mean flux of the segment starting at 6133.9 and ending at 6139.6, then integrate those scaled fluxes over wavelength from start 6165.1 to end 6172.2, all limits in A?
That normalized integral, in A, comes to 7.35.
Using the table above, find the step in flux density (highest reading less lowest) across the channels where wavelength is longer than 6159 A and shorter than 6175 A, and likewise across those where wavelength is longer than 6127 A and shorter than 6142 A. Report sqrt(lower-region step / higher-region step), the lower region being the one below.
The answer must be 1.24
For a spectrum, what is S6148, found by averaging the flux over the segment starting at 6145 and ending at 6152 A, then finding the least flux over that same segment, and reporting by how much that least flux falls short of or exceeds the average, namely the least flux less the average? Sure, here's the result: -0.6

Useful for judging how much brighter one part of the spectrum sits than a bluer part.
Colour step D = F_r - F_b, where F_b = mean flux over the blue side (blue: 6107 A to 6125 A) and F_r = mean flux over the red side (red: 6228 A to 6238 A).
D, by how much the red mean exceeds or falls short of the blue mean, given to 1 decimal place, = -0.7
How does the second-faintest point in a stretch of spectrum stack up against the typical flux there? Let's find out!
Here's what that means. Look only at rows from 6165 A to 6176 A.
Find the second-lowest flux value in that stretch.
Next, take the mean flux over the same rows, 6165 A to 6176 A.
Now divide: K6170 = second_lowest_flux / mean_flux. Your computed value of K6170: 0.93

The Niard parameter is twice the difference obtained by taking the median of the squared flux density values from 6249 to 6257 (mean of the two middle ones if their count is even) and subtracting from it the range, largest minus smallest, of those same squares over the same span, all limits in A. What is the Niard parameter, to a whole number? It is 41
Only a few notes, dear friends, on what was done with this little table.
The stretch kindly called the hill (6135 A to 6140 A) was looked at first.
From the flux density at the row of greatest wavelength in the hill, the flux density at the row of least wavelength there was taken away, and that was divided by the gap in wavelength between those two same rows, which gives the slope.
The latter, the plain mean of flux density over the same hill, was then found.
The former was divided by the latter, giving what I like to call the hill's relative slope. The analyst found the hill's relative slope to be -0.10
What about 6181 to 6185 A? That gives 0.03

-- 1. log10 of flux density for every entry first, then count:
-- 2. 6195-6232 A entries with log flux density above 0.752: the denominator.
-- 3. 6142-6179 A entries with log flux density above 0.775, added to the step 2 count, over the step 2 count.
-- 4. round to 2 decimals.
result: 1.55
